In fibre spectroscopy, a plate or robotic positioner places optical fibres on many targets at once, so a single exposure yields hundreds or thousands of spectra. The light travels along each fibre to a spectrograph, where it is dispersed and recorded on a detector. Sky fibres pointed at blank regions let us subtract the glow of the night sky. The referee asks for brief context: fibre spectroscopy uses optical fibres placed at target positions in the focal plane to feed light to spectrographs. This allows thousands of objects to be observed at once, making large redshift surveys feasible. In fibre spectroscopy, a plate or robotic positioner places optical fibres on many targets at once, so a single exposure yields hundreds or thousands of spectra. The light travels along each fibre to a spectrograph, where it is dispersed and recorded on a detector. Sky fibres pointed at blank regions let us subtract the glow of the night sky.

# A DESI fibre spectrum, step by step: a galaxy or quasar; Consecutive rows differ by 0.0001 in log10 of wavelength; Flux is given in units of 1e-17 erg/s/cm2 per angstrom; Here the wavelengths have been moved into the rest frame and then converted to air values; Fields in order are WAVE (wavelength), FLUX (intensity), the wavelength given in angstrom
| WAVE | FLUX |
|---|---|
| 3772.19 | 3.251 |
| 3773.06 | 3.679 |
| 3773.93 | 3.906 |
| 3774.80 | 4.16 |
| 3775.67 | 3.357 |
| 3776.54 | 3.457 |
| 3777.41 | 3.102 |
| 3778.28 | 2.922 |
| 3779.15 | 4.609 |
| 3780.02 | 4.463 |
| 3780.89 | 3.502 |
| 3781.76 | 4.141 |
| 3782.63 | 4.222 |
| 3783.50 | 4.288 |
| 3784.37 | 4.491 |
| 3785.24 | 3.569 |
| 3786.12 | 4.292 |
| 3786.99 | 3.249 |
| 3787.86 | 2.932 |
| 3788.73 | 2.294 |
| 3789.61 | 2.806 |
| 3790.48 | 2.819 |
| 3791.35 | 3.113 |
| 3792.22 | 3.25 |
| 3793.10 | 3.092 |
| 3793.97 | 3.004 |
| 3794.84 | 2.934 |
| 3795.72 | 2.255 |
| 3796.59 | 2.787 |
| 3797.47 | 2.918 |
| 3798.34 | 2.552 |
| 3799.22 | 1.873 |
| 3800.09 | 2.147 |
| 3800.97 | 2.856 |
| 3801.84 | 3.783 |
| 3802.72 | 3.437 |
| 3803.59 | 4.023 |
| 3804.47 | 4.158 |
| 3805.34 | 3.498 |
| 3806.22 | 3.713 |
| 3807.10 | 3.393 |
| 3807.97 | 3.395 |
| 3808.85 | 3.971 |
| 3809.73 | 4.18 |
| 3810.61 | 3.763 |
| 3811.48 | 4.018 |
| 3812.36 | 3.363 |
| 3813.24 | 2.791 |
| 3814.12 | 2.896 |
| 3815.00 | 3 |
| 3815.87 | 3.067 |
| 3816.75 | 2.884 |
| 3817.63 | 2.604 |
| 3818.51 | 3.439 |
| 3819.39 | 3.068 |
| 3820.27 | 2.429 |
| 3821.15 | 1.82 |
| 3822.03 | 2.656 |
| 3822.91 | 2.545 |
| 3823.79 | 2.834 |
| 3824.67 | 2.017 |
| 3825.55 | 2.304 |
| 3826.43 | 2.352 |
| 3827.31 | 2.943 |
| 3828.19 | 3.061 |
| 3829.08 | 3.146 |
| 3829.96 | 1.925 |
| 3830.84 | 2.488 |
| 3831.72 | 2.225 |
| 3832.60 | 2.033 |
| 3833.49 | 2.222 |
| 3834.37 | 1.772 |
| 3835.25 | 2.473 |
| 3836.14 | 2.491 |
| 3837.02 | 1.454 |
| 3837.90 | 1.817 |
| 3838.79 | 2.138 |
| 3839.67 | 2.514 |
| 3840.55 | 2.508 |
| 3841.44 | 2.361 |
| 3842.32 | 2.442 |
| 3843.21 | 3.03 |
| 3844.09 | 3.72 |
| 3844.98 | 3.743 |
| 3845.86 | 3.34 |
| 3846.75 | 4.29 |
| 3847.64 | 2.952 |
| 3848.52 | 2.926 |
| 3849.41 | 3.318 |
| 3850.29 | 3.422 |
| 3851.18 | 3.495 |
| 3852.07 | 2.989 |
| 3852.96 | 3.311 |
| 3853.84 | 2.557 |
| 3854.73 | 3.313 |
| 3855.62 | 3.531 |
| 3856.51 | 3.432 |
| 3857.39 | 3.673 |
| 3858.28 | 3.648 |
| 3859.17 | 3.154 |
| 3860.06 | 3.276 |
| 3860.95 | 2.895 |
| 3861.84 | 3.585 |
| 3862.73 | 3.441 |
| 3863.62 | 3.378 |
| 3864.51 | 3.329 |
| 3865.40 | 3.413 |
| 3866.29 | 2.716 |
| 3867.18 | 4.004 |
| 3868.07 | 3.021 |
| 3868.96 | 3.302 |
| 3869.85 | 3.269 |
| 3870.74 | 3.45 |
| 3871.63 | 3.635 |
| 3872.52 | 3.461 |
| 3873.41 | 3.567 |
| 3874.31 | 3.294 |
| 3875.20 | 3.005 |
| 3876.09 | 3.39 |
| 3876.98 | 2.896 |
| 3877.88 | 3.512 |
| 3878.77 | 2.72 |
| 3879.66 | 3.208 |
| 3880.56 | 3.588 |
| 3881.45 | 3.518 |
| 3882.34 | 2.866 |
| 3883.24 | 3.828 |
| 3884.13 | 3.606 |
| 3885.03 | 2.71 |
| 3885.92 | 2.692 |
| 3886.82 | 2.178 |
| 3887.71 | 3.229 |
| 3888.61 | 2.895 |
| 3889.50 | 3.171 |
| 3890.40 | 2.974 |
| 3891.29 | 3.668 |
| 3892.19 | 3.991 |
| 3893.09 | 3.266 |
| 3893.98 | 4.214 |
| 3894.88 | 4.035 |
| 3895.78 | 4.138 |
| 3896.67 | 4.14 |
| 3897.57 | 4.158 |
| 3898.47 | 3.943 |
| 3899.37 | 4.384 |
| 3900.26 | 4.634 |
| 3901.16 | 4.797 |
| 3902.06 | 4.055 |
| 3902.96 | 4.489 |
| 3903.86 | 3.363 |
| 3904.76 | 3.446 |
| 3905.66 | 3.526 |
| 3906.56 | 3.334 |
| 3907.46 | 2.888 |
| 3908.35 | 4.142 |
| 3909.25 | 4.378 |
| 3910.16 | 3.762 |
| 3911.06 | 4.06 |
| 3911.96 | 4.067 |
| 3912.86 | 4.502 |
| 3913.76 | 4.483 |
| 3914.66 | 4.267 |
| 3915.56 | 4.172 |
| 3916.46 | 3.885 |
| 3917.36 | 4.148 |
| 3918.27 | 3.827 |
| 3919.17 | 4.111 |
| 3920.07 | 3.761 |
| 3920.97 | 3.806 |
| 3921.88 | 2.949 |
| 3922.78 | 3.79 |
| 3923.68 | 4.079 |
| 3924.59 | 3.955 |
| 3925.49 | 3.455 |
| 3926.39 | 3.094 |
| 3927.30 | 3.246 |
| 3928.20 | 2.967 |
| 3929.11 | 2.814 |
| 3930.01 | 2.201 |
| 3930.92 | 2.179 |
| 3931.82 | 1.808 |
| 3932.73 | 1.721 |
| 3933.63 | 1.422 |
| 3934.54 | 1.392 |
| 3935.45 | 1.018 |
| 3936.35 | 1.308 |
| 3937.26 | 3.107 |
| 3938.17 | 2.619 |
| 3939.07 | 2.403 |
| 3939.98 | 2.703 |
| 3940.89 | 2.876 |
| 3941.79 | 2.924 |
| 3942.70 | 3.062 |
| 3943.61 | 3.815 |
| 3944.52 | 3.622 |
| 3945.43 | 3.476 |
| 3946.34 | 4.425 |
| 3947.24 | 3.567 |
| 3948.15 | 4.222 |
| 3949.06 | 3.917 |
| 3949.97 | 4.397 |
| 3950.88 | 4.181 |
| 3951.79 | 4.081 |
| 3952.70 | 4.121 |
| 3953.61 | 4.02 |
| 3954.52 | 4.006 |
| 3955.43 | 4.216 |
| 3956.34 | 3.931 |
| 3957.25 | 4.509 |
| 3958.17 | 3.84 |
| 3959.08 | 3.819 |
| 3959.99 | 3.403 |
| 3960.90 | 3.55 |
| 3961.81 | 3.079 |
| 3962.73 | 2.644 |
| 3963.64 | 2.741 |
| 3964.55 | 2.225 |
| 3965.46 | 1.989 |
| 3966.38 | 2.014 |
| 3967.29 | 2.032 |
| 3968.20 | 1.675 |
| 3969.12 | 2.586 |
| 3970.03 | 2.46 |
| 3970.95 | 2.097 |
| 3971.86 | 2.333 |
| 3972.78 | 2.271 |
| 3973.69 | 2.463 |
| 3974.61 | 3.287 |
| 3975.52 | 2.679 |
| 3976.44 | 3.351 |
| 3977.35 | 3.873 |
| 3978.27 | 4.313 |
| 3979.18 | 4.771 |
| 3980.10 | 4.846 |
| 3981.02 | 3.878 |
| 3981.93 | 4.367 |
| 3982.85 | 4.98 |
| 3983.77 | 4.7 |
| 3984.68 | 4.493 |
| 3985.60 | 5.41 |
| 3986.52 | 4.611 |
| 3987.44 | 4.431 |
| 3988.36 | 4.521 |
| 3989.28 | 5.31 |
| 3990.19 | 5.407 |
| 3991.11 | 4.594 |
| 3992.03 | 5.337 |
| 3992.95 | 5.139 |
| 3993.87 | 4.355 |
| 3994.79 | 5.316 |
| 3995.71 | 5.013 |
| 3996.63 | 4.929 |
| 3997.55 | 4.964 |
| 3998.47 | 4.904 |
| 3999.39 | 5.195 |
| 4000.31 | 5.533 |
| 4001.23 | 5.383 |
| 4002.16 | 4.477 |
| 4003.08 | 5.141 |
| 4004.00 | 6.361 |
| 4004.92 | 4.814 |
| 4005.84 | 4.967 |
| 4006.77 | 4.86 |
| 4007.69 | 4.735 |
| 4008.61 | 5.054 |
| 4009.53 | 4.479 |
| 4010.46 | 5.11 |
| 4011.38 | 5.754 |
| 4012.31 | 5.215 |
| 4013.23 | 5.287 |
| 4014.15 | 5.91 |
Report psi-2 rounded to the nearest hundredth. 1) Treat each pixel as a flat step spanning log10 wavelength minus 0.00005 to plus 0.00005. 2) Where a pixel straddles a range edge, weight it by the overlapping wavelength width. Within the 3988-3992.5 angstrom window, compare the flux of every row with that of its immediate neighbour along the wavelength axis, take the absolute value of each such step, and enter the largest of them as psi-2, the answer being 0.81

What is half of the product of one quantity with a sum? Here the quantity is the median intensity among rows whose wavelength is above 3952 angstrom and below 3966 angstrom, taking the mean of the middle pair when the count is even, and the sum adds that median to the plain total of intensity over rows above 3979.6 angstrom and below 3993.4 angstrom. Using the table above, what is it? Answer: 145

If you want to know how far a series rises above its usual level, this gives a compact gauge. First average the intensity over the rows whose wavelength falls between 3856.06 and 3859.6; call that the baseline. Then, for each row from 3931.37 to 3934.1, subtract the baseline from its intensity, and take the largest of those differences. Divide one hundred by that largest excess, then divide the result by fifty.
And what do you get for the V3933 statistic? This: -1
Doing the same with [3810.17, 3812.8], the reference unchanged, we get 4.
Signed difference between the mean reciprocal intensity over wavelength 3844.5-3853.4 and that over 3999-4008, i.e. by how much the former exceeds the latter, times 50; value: 5.2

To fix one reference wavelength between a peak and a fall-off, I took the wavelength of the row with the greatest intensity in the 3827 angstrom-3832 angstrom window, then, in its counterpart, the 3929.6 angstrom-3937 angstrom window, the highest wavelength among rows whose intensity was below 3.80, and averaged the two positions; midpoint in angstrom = 3882.7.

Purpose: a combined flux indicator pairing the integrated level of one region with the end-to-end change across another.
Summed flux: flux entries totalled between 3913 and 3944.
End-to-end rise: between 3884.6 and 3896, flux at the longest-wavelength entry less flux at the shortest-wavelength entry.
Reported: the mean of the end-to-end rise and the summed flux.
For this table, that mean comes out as 52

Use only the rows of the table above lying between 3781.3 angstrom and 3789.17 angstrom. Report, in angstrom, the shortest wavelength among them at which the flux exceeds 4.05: 3781.76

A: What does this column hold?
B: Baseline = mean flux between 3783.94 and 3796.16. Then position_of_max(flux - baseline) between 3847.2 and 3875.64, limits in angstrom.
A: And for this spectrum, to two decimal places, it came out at 3867.18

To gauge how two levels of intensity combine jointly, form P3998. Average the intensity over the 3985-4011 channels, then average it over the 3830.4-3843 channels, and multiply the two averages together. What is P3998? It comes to 11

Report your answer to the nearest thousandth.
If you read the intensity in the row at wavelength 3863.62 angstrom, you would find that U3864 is 3.378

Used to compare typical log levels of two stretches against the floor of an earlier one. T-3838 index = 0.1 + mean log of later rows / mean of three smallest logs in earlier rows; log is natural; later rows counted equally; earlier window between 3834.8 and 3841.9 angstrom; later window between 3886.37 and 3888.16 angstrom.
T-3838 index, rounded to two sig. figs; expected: 1.8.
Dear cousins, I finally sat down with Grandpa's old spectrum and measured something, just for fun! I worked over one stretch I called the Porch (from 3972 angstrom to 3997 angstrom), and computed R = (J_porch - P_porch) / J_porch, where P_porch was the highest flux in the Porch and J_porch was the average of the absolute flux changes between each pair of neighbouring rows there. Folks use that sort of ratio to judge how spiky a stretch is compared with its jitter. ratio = -9.7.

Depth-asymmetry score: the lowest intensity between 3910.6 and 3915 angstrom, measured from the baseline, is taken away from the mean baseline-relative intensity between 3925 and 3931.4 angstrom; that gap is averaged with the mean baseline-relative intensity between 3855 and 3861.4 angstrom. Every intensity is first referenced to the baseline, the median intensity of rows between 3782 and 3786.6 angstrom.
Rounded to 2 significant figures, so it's -1.1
